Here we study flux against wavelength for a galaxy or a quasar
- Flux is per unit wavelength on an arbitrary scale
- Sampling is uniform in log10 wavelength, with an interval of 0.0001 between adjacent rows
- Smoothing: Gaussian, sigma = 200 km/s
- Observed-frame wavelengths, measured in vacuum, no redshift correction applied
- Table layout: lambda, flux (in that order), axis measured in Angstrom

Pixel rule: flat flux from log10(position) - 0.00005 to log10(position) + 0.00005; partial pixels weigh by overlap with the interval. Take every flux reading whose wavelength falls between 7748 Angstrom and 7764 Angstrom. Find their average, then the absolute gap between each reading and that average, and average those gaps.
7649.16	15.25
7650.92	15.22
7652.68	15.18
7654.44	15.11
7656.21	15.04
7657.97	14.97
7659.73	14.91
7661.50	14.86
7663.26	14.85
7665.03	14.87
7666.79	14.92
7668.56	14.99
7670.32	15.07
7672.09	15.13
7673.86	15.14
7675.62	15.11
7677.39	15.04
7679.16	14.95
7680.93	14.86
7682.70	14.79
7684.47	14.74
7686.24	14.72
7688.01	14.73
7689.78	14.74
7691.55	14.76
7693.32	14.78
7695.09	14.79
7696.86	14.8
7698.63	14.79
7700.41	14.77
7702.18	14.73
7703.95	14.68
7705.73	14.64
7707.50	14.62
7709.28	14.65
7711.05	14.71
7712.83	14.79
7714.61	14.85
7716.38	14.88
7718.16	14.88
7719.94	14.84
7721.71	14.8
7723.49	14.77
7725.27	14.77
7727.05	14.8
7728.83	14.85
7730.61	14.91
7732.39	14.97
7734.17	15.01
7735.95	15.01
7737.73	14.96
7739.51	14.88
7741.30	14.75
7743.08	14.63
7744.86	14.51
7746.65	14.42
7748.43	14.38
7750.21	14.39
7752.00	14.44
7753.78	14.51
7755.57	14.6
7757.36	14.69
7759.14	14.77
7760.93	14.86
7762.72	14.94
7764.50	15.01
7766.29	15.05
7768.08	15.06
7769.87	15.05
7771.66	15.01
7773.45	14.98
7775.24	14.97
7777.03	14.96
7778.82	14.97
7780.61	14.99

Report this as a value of 0.17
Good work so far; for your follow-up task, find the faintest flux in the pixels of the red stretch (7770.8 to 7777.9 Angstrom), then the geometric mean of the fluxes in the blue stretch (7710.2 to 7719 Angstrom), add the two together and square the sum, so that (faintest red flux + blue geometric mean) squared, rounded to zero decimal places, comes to 887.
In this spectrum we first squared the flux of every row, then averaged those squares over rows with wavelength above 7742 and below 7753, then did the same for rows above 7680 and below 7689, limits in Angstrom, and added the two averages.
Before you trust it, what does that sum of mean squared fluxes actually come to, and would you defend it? 427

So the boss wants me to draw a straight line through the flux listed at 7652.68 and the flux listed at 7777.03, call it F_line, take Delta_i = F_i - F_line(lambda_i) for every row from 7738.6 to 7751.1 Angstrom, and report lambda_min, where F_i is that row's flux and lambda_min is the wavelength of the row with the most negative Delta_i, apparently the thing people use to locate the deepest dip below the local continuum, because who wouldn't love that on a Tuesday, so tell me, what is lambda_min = 7748.43 Angstrom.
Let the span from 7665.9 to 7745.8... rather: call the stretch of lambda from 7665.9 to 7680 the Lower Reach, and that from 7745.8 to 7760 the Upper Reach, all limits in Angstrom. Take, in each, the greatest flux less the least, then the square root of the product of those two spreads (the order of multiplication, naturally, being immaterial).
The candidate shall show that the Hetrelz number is 0.29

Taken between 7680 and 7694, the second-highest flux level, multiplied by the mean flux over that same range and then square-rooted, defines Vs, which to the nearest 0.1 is 14.8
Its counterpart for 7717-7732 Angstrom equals 14.9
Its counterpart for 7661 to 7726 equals 15.0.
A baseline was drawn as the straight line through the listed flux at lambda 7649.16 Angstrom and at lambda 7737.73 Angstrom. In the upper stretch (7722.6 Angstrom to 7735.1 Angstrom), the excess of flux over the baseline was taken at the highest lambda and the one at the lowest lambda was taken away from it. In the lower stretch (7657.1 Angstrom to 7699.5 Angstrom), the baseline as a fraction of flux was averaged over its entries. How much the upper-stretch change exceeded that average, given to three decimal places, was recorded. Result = -0.743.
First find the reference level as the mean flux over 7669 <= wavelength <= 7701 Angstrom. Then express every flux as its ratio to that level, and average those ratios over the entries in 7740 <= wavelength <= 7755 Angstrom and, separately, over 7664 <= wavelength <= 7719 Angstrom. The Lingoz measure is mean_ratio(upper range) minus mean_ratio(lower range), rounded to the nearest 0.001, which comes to -0.022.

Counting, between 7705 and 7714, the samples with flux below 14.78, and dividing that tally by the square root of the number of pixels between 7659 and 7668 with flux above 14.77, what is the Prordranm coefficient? 1.8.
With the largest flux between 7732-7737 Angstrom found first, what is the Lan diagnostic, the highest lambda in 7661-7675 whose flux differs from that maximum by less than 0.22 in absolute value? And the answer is 7673.86 Angstrom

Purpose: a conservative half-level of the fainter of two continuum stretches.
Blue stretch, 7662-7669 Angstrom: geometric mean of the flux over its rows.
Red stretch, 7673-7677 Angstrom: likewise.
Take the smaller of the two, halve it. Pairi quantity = 7.45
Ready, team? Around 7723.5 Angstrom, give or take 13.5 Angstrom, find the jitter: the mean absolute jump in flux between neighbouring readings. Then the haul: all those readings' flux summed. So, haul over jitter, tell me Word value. 6000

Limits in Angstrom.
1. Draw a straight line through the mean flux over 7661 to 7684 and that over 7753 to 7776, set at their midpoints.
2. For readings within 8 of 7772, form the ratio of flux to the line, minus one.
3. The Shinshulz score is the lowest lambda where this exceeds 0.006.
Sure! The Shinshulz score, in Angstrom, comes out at 7764.50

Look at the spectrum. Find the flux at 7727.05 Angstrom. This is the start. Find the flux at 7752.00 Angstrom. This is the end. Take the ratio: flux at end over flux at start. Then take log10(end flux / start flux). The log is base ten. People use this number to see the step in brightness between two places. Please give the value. -0.011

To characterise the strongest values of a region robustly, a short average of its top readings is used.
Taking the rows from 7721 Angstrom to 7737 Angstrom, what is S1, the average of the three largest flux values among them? 15.0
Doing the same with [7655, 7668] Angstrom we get 15.0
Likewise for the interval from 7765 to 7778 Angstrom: 15.1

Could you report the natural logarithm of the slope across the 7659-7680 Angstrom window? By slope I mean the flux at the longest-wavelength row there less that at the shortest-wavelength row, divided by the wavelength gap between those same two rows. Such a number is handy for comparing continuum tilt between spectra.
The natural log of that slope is -6.2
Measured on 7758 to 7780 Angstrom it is -4.6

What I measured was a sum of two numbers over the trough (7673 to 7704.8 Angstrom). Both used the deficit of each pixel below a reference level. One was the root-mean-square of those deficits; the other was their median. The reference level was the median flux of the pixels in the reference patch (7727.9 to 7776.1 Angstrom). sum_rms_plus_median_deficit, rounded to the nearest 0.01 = 0.24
